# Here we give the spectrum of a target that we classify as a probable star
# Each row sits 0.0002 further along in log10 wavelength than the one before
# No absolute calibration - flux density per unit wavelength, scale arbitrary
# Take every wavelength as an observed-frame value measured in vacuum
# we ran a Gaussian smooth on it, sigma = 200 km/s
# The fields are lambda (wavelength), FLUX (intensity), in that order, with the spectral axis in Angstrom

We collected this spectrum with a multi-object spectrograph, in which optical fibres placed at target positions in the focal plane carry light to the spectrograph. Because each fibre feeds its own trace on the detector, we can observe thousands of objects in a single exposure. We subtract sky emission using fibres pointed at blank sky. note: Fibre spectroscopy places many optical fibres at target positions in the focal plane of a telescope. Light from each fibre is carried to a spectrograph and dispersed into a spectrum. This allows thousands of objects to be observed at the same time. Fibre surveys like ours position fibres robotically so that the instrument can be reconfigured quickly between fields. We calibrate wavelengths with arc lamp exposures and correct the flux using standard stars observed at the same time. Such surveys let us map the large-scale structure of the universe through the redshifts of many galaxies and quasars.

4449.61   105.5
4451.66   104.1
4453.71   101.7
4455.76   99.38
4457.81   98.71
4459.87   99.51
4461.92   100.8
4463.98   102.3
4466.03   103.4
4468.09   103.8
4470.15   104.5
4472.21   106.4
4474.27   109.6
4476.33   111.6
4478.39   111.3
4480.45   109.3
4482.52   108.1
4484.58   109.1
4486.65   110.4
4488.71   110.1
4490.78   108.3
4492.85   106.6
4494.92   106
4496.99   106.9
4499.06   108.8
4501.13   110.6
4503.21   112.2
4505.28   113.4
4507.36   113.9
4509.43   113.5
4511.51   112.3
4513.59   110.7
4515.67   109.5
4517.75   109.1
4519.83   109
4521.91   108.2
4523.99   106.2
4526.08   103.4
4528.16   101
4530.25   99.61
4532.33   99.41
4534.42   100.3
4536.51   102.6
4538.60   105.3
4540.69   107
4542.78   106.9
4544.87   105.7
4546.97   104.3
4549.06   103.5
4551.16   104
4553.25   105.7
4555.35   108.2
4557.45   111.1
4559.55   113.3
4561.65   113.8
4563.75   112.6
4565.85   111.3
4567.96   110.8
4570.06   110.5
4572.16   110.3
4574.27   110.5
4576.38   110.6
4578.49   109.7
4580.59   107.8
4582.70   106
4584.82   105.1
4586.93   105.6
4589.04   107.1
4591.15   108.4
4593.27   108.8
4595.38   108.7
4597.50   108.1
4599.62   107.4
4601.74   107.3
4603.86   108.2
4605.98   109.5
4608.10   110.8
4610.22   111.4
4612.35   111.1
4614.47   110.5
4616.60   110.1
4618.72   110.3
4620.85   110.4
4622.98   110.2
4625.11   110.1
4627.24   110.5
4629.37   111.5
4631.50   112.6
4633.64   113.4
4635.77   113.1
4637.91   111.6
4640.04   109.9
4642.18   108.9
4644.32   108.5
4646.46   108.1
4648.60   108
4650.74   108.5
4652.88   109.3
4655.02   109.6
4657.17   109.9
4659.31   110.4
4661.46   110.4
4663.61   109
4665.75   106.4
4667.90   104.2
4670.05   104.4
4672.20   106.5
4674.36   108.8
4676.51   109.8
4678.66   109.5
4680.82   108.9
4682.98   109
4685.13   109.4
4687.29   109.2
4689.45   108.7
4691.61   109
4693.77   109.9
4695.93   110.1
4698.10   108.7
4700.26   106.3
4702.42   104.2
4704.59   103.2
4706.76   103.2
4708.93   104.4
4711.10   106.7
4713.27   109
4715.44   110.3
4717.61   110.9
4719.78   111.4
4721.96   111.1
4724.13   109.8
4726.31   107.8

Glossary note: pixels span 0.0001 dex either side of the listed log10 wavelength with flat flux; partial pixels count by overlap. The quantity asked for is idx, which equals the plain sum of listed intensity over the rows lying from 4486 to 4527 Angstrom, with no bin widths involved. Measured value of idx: 2189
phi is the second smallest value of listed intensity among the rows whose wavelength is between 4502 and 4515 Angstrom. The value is 112.2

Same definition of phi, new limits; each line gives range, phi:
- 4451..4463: 99.38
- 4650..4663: 109.3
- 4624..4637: 110.5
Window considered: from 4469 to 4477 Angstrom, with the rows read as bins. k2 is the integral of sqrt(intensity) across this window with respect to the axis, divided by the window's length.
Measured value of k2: 10.38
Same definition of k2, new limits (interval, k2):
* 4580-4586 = 10.29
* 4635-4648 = 10.48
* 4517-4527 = 10.35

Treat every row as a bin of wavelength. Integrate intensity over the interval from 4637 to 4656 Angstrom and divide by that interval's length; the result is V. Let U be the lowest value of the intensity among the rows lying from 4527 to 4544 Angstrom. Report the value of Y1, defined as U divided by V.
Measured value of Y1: 0.91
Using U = 99.41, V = 109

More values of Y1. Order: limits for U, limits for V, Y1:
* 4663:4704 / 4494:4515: 0.94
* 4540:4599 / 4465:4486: 0.96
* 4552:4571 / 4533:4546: 1.01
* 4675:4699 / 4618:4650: 0.98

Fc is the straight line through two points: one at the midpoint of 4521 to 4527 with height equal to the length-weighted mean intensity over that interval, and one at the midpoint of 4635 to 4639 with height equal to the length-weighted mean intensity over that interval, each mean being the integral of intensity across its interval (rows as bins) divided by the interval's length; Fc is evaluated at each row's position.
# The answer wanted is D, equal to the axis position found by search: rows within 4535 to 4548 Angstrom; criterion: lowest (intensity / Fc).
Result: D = 4536.51 Angstrom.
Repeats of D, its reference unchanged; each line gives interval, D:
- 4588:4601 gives 4599.62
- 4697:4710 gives 4706.76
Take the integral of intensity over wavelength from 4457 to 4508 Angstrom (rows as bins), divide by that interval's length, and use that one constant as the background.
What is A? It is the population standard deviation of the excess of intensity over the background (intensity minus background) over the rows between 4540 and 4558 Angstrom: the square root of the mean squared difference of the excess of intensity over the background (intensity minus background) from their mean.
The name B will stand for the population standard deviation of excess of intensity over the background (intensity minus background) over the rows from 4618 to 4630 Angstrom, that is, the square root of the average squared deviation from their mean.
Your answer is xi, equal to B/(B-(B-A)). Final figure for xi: 0.2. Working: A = 2.24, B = 0.5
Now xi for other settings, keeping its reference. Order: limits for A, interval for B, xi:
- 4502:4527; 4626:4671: 0.8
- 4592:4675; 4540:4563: 1.7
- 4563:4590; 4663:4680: 0.9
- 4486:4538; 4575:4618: 0.4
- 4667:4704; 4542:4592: 1.5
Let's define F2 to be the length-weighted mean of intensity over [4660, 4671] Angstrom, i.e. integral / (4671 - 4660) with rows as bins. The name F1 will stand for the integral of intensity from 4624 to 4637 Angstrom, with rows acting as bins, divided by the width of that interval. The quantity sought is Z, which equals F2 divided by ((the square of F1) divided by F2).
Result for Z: 0.92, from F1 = 112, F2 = 107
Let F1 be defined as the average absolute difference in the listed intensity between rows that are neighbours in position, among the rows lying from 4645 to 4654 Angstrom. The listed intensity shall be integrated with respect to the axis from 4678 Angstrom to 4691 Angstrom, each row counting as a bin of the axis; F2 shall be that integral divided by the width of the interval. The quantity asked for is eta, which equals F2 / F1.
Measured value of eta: 234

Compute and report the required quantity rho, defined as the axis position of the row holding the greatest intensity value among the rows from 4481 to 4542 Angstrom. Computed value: 4507.36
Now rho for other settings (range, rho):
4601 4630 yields 4629.37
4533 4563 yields 4561.65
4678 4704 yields 4695.93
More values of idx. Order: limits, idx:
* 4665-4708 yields 2149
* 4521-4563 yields 2110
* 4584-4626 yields 2179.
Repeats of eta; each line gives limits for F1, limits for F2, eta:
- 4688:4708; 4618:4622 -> 106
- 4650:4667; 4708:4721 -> 129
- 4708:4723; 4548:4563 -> 89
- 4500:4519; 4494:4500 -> 106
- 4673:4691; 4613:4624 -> 249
